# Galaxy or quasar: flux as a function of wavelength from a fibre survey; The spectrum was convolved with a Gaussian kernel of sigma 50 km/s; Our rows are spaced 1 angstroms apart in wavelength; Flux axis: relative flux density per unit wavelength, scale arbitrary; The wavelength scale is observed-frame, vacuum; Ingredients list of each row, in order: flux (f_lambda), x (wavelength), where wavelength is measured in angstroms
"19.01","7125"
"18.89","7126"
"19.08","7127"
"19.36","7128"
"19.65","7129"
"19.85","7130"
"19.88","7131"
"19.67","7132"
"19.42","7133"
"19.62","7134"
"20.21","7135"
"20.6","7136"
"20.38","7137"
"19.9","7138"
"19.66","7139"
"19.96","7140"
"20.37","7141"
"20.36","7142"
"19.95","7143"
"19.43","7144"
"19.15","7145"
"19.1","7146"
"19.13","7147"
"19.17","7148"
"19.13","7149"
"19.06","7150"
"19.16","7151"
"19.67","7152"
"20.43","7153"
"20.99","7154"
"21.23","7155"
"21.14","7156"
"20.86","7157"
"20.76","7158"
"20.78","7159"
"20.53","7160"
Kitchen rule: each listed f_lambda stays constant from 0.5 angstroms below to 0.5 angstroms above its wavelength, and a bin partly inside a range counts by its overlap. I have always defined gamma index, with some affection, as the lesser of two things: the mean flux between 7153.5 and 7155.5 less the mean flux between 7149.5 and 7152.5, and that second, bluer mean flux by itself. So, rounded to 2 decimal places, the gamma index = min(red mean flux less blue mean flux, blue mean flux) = 1.81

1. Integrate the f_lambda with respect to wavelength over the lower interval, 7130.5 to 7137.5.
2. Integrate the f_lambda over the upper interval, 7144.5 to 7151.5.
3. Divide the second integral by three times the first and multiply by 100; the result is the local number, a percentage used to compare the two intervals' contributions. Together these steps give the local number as 31.9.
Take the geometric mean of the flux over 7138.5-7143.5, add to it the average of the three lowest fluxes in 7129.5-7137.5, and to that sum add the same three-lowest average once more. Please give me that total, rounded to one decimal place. 59.2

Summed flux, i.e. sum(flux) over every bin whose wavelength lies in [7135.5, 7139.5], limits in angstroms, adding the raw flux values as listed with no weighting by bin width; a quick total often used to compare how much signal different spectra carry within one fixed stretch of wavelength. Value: 80.5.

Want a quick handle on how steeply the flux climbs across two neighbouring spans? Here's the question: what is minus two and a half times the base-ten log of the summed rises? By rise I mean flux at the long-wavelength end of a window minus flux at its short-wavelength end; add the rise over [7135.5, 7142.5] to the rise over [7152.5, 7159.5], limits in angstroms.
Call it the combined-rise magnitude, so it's 2.4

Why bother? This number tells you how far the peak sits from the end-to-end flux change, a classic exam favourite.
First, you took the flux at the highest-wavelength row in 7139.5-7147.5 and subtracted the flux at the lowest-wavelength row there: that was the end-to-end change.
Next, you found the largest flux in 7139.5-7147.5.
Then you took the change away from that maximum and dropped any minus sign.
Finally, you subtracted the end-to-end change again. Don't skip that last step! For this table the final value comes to 22.0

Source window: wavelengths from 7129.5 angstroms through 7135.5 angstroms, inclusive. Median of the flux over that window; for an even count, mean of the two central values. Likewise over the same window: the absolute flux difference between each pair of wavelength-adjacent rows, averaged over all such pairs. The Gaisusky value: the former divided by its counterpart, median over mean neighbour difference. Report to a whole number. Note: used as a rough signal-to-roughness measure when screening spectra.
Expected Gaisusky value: 77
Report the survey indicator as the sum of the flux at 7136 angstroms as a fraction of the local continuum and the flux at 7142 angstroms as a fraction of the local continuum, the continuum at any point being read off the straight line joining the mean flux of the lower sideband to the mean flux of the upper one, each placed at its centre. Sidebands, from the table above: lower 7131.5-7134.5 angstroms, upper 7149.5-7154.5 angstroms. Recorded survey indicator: 2.08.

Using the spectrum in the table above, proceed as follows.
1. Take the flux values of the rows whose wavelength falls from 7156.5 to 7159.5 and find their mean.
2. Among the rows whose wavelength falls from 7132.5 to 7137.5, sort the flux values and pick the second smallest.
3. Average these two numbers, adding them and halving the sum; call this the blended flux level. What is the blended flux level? 20.2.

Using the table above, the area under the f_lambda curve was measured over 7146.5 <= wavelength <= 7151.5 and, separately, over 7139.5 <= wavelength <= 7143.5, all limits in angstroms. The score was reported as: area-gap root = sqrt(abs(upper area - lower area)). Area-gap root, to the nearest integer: 4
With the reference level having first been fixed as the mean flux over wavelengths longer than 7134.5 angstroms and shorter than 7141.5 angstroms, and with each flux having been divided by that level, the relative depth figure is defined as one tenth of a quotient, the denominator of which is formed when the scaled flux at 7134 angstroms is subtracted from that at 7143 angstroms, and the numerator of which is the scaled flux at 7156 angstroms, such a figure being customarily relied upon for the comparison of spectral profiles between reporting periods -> 6.4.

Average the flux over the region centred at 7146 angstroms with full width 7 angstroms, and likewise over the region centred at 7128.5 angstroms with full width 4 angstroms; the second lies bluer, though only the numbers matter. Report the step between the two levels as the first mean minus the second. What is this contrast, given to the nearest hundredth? -0.19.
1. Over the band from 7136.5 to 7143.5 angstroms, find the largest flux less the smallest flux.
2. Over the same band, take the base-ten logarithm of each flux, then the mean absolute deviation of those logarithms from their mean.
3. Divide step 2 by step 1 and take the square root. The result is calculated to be 0.086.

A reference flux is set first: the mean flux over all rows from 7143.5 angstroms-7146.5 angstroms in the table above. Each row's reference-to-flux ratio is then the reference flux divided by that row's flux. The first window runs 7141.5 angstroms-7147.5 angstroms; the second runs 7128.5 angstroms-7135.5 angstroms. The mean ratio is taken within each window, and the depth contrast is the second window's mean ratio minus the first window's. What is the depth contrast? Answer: -0.012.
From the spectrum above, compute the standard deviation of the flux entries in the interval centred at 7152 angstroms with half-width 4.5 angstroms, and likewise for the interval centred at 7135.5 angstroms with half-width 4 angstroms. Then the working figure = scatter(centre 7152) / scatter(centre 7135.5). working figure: 2.3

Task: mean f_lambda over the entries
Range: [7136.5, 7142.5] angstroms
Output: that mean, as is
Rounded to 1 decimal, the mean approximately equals 20.1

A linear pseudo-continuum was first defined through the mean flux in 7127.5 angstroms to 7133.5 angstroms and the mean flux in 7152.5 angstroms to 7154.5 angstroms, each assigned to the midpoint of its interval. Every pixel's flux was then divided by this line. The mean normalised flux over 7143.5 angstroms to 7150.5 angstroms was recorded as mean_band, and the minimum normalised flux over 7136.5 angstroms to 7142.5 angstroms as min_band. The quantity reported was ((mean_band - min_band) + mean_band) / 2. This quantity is 0.449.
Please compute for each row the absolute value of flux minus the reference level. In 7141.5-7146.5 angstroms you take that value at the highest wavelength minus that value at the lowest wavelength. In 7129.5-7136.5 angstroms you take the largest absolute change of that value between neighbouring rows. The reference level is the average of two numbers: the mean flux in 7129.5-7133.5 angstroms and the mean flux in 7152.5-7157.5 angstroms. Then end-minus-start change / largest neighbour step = 2.0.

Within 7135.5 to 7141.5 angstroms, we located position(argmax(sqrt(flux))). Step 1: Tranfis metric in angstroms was 7136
